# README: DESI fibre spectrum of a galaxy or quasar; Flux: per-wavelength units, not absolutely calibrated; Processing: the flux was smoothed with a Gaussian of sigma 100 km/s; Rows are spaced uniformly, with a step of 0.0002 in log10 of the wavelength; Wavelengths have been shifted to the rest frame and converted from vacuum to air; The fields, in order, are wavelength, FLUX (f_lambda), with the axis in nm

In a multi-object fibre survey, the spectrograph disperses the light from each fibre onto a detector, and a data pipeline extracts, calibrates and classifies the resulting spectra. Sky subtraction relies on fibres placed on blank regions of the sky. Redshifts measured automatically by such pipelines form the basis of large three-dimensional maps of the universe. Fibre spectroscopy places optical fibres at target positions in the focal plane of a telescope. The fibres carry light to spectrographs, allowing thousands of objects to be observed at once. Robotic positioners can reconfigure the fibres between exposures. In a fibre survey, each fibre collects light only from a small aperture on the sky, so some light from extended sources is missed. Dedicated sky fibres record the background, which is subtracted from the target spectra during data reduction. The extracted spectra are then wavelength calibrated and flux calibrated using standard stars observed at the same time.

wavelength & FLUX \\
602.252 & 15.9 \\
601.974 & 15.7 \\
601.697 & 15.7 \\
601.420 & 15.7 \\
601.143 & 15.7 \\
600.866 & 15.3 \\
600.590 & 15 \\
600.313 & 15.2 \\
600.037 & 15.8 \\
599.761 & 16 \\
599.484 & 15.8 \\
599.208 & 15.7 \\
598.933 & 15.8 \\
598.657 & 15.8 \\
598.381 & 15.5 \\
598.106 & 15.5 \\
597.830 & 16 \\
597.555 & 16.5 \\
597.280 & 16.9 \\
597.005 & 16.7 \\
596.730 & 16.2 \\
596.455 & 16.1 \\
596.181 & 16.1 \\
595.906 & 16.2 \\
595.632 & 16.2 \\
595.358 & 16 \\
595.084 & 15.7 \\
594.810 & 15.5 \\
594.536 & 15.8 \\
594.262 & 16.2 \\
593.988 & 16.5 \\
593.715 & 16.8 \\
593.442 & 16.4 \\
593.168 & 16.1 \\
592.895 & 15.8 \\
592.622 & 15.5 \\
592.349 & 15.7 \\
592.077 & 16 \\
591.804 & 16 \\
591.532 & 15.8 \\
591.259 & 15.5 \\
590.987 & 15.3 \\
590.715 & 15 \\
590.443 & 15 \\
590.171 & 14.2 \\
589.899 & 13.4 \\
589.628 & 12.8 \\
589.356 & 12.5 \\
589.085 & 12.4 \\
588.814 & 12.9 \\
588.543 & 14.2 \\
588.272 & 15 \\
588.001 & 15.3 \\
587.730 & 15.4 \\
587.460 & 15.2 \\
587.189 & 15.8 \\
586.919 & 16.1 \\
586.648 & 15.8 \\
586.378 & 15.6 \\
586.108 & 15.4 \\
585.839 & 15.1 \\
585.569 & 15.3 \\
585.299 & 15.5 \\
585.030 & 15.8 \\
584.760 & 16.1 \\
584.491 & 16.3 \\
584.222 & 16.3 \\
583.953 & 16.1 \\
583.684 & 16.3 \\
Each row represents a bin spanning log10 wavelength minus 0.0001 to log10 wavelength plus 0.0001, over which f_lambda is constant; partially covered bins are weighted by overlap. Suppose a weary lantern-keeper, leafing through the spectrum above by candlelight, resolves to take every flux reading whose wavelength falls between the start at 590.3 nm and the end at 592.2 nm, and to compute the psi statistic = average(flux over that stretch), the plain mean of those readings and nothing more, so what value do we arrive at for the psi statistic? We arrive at 15.5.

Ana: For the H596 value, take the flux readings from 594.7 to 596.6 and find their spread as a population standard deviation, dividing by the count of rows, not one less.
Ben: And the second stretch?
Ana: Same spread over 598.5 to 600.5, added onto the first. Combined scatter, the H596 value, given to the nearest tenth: 0.5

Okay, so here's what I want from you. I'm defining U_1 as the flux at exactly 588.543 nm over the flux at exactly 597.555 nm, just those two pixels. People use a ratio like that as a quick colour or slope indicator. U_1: 0.86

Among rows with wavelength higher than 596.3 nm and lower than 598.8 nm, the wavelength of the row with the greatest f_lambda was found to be 597.280 nm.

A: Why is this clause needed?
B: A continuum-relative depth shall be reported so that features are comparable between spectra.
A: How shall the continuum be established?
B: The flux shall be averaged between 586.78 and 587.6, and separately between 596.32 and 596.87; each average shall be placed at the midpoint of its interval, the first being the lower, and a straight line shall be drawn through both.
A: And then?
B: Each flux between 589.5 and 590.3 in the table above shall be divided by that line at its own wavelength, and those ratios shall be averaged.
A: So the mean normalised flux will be 0.85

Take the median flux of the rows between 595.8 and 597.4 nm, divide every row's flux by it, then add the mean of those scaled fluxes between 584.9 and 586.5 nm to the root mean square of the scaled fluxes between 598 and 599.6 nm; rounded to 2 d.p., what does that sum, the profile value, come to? 1.92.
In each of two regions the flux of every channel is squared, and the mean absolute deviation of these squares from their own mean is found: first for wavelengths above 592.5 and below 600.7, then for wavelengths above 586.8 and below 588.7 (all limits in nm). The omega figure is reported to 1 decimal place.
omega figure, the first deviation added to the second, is 23.9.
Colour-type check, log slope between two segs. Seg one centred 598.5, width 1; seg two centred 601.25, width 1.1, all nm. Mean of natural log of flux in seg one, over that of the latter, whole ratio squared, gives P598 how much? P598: 1.00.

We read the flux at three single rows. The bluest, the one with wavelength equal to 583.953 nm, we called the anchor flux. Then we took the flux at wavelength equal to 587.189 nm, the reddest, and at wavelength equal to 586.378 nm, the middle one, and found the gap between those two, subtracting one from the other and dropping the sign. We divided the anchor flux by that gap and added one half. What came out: 81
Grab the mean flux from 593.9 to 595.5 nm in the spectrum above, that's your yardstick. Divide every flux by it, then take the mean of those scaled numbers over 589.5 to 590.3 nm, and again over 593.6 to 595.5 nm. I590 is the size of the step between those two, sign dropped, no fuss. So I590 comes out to 0.16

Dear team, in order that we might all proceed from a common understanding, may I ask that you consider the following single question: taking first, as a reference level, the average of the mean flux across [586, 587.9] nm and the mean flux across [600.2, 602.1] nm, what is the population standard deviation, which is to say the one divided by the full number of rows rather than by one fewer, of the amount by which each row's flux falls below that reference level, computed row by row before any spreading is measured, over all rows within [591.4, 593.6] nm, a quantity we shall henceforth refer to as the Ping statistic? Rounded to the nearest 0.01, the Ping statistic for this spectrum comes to 0.26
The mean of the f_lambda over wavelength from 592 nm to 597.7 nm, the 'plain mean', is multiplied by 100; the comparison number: 1614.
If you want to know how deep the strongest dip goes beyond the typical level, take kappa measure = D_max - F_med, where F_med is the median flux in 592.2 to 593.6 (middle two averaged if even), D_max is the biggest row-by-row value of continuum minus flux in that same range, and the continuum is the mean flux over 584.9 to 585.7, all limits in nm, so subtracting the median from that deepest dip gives -15.8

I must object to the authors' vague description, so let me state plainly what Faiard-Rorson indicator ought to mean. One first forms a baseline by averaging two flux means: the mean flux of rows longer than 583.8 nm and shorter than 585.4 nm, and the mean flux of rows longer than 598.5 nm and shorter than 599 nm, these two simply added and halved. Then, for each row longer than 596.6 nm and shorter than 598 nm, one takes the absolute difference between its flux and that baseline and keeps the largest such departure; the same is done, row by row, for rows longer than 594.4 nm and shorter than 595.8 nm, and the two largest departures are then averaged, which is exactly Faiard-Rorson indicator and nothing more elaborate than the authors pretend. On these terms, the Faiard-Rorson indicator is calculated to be 0.70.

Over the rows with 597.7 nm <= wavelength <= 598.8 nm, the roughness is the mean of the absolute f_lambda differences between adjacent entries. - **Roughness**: 0.27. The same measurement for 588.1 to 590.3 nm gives 0.63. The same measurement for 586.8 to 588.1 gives 0.30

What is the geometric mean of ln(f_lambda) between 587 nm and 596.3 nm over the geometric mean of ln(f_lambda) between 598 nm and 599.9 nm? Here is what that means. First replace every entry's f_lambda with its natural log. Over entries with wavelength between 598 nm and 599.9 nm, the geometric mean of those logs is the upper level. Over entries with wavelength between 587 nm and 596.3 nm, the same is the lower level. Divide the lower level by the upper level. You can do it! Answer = 0.99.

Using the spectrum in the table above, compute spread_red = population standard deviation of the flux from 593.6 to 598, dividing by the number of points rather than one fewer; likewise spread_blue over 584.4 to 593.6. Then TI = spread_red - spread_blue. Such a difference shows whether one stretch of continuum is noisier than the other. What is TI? -0.7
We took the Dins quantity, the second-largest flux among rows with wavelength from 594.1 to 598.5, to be 16.7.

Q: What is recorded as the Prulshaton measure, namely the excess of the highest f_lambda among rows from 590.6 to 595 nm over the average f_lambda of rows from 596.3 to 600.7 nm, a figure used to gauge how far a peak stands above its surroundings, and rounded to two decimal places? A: 0.89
